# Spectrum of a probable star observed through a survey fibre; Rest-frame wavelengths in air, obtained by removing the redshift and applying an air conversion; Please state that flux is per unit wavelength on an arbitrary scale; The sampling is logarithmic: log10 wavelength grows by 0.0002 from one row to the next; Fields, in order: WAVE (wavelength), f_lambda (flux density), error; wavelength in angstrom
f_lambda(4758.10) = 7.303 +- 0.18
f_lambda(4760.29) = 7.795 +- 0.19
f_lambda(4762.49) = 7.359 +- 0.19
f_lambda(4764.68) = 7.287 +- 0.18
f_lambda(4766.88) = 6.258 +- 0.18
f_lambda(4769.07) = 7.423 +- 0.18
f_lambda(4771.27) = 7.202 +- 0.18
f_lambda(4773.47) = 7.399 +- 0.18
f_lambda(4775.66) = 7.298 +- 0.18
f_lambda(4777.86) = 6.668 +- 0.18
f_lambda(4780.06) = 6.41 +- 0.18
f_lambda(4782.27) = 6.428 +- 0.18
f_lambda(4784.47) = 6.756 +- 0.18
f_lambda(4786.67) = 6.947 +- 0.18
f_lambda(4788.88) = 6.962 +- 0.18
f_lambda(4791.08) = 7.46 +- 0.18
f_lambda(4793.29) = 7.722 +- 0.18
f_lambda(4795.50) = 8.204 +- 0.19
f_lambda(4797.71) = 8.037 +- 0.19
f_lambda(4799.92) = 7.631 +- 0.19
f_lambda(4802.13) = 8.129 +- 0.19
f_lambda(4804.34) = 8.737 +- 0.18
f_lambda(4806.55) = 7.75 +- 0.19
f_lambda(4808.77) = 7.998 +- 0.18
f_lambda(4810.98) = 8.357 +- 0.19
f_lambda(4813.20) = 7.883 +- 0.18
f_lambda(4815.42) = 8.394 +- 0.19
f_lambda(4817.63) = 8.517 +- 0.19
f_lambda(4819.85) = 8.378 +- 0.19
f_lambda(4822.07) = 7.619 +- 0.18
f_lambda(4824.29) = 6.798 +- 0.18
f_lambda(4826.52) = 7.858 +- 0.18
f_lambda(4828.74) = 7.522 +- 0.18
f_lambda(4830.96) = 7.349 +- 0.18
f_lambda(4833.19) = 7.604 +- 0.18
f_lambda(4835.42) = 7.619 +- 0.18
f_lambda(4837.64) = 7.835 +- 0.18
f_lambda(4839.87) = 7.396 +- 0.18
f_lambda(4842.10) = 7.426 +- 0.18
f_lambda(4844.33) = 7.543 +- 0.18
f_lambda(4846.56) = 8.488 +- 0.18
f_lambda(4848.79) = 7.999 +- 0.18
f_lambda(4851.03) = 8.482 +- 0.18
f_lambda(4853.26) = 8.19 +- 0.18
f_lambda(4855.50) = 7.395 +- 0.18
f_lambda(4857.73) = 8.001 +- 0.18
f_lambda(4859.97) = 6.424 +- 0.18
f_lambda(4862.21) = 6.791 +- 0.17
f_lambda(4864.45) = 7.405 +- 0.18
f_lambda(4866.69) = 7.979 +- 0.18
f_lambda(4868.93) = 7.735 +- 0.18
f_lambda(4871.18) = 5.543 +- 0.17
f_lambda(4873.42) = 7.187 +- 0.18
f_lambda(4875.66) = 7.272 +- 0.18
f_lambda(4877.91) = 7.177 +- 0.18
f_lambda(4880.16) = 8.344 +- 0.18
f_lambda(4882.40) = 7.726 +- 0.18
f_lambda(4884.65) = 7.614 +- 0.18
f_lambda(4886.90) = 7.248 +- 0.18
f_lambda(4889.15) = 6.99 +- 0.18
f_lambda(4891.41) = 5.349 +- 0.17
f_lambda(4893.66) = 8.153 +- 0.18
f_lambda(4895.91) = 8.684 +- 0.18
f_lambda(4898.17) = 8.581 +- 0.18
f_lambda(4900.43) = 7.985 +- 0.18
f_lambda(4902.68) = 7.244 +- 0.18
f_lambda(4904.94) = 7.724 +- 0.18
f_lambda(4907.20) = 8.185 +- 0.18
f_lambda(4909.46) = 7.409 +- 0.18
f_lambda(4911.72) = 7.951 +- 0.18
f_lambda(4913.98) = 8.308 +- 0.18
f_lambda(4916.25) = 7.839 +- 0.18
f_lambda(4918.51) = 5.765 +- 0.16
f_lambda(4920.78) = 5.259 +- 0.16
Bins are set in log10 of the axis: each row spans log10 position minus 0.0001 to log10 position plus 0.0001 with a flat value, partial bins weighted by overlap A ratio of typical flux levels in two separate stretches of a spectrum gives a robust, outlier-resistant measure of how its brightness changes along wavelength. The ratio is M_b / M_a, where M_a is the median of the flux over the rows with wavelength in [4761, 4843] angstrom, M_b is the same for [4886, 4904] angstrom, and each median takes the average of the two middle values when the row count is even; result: 1.013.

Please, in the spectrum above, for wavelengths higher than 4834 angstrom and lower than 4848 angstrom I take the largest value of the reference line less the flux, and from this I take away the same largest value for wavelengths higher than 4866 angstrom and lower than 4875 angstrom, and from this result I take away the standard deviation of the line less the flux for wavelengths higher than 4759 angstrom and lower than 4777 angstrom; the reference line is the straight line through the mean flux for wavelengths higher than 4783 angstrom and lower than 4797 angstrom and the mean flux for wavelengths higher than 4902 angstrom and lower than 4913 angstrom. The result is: -2.4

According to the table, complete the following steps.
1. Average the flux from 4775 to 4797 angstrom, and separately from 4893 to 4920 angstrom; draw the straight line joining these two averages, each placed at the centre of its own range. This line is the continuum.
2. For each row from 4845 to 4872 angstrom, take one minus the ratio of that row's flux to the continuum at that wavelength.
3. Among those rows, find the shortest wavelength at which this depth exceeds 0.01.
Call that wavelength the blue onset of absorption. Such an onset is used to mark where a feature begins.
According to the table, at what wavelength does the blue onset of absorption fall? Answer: 4855.50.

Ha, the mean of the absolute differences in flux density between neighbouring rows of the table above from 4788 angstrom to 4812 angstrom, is 0.45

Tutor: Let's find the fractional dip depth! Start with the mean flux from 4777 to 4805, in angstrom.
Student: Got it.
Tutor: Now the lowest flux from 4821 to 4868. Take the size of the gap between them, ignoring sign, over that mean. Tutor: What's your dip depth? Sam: 0.13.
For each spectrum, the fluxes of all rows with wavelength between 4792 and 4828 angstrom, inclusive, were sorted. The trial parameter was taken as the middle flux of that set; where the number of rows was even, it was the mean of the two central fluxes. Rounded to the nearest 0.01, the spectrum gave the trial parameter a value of 8.02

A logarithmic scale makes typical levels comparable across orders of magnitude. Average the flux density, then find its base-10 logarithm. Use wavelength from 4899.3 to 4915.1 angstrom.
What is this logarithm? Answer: 0.894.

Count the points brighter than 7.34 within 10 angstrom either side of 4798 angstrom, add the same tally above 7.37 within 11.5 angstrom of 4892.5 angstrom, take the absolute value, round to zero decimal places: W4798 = 14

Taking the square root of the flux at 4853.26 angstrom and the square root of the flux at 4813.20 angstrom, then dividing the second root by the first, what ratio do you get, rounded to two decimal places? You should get 0.98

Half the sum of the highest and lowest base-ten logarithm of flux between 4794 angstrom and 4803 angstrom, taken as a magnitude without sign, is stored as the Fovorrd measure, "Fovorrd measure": 0.898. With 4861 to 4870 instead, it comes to 0.867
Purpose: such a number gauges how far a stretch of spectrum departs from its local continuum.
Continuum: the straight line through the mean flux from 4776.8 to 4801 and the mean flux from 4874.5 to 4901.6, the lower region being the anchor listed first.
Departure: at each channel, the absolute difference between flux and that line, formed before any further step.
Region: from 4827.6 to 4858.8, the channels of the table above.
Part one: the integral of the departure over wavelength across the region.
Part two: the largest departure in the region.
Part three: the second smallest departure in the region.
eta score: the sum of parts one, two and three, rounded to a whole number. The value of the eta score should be 13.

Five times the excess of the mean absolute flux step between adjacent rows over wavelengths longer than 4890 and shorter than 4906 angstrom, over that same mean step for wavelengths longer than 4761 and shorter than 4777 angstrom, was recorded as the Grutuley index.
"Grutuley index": 2.1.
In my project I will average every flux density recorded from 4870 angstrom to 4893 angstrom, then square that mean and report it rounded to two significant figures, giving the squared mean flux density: 50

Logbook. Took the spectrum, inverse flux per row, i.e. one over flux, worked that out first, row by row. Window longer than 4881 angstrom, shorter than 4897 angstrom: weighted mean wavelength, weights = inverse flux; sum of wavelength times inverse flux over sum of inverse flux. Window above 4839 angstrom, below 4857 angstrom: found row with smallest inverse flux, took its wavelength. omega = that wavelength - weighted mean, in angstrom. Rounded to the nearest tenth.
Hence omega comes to -42.6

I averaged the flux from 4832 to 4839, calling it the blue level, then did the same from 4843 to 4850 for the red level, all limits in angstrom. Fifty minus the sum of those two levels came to 34.3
